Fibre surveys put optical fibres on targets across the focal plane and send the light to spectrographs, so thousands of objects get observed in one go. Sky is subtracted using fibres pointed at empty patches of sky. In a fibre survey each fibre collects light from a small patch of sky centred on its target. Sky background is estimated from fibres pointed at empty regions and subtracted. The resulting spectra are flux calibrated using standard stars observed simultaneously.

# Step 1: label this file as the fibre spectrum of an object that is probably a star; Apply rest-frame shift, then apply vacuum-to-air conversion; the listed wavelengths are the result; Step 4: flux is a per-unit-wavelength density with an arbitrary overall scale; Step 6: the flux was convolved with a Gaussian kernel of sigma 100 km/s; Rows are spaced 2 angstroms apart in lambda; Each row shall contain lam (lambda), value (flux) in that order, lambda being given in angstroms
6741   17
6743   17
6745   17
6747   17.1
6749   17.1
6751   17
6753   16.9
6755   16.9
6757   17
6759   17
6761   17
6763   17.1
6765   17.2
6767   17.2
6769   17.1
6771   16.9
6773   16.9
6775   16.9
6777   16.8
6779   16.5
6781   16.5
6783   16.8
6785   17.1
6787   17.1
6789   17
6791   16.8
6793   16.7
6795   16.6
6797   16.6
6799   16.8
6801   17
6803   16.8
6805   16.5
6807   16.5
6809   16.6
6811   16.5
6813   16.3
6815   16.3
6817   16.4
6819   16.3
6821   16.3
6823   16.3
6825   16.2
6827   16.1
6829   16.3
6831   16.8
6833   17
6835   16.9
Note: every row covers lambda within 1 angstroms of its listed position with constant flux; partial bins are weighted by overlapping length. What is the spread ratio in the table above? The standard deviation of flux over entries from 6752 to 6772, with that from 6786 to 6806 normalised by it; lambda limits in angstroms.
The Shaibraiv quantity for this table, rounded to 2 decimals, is 1.70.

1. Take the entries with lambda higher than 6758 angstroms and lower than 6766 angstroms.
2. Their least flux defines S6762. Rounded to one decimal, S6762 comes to 17.0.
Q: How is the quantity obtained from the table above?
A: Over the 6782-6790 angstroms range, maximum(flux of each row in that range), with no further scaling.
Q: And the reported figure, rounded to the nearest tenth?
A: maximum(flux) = 17.1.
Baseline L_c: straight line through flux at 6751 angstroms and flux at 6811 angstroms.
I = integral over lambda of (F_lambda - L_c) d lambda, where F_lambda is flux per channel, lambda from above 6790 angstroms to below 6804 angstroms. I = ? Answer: 2.0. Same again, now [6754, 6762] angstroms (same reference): 0.3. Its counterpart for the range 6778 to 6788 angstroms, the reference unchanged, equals 0.7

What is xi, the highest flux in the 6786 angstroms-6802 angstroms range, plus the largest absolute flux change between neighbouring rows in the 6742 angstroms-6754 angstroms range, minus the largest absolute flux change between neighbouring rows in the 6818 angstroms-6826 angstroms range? 17.10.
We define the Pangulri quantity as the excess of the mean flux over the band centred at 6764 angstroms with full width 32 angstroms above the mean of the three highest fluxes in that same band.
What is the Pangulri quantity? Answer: -0.20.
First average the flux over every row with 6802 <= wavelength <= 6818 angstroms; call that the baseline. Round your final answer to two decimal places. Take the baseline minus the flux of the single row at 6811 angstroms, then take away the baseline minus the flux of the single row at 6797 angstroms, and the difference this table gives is 0.10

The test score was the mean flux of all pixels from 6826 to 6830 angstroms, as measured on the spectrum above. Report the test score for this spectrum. 16.2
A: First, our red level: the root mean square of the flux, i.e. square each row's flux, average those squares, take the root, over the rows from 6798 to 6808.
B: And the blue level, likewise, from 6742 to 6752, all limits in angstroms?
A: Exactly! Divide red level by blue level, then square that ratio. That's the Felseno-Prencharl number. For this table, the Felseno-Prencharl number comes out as 0.96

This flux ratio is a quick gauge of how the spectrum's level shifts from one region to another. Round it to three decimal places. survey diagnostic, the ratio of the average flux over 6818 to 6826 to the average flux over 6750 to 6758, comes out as 0.960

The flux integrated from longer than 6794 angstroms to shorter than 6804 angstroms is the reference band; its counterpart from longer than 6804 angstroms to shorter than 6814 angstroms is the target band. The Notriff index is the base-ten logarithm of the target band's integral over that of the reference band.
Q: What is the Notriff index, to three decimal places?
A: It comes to -0.007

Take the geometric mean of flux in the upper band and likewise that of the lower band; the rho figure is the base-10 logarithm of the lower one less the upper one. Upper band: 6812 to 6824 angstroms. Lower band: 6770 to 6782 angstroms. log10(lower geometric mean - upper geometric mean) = -0.36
